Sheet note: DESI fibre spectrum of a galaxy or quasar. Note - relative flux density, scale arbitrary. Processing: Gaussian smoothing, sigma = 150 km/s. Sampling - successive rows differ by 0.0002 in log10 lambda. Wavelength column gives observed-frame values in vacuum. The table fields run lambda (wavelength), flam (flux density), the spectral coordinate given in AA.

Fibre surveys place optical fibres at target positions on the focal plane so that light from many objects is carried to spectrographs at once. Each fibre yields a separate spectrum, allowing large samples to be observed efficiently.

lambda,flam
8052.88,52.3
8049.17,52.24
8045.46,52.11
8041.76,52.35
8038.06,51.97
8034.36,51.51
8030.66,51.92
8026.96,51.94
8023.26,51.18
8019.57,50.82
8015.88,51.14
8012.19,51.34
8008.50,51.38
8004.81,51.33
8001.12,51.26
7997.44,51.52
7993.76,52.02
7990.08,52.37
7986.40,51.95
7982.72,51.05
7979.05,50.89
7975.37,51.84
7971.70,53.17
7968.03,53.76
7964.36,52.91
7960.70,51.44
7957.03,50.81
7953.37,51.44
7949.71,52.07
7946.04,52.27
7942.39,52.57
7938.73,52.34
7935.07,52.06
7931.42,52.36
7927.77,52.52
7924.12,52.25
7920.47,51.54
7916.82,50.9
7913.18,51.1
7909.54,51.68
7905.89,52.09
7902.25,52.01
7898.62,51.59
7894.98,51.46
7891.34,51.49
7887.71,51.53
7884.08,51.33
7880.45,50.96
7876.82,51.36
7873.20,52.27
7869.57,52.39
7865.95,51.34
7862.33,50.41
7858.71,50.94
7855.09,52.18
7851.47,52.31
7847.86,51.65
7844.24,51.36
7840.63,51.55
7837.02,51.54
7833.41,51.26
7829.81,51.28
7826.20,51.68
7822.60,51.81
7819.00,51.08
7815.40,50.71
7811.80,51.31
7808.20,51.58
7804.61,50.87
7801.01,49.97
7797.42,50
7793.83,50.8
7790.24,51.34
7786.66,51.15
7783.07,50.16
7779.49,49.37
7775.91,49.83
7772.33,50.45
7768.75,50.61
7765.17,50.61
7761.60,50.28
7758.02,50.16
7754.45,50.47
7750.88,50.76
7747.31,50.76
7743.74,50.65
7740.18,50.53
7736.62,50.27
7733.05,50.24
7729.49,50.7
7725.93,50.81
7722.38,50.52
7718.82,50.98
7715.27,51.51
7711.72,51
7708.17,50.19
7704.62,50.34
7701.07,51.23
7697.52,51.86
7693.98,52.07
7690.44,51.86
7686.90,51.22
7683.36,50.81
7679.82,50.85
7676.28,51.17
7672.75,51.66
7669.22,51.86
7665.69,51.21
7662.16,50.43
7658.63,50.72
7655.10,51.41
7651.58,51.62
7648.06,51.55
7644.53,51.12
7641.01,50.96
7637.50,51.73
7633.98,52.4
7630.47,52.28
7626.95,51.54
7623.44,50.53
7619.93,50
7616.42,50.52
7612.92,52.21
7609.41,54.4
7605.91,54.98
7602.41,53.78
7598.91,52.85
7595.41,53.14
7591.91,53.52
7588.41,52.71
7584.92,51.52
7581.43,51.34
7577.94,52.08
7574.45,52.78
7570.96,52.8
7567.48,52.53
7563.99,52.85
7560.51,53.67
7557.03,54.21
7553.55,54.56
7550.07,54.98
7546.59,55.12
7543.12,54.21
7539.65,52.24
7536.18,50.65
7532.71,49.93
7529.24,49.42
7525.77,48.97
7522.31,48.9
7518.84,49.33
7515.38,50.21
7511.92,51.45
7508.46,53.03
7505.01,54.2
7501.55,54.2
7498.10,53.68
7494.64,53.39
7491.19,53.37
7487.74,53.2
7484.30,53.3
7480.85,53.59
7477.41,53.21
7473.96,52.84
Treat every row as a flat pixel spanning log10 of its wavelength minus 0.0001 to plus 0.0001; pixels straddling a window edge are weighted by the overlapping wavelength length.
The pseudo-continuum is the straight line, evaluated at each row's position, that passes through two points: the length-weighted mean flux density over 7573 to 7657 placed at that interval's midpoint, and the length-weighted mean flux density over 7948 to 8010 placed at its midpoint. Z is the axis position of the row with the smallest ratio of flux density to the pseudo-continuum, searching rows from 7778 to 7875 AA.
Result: 7779.49 AA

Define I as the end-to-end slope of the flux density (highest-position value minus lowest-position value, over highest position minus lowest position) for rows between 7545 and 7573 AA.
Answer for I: -0.095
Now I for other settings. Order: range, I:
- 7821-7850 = -0.006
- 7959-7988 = 0.020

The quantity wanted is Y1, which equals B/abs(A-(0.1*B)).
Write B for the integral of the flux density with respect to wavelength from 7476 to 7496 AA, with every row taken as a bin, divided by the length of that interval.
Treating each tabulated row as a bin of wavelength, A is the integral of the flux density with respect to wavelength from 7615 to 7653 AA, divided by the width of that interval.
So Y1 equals 1.16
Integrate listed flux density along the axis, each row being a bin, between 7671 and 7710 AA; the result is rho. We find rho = 1997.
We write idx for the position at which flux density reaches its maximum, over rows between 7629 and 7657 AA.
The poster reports 7633.98 AA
